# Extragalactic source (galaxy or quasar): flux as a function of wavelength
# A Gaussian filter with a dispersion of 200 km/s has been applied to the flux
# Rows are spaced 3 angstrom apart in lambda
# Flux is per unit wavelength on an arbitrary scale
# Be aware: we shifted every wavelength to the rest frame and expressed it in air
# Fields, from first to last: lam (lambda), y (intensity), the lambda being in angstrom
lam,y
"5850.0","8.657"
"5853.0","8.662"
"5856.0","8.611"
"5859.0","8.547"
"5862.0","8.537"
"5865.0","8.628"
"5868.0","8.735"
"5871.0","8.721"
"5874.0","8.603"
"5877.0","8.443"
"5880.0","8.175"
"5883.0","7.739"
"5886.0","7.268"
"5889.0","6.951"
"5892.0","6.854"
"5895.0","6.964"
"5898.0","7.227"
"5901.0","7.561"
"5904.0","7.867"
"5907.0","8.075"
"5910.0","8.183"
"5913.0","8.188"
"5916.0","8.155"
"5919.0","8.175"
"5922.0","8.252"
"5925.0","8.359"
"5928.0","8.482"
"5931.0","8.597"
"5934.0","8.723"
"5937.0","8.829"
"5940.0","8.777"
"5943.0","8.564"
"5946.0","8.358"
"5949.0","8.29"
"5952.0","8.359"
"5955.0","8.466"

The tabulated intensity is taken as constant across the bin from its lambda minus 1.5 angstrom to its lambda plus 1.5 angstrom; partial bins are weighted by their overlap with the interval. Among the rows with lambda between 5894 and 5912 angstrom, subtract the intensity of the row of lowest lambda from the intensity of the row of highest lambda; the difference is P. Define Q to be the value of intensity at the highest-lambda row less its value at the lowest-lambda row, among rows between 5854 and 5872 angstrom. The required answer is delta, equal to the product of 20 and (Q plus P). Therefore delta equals 27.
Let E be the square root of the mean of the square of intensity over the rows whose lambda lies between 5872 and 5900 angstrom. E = 7.6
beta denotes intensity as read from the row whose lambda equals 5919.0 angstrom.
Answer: 8.175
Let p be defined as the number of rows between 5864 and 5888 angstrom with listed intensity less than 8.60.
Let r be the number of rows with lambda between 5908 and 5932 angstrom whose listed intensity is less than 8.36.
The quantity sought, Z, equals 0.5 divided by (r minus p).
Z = 0.25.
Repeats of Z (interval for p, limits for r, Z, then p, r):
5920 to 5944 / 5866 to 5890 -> -0.50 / 5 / 4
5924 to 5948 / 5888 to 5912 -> 0.17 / 5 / 8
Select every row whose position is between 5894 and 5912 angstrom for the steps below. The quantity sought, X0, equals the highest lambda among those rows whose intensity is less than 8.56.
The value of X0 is 5910.0 angstrom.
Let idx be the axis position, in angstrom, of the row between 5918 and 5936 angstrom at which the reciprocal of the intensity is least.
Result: 5934.0 angstrom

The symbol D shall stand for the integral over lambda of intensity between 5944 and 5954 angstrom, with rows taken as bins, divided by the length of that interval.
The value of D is 8.35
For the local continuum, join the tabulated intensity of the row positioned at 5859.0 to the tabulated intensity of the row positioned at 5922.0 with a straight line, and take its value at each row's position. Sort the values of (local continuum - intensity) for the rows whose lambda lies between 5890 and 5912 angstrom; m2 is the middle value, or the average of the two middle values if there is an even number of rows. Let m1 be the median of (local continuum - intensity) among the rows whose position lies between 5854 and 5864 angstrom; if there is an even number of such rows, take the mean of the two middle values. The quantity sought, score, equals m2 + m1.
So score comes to 0.8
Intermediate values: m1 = 0.0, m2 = 0.8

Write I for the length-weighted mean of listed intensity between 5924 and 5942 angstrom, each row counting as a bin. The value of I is 8.6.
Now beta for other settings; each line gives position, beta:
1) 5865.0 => 8.628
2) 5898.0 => 7.227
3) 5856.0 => 8.611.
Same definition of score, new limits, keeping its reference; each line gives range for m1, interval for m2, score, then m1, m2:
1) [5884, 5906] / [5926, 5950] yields 0.8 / 1.2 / -0.4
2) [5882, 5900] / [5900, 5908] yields 1.8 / 1.3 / 0.5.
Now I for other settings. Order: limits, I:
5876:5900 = 7.4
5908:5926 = 8.2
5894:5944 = 8.2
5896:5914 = 7.8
